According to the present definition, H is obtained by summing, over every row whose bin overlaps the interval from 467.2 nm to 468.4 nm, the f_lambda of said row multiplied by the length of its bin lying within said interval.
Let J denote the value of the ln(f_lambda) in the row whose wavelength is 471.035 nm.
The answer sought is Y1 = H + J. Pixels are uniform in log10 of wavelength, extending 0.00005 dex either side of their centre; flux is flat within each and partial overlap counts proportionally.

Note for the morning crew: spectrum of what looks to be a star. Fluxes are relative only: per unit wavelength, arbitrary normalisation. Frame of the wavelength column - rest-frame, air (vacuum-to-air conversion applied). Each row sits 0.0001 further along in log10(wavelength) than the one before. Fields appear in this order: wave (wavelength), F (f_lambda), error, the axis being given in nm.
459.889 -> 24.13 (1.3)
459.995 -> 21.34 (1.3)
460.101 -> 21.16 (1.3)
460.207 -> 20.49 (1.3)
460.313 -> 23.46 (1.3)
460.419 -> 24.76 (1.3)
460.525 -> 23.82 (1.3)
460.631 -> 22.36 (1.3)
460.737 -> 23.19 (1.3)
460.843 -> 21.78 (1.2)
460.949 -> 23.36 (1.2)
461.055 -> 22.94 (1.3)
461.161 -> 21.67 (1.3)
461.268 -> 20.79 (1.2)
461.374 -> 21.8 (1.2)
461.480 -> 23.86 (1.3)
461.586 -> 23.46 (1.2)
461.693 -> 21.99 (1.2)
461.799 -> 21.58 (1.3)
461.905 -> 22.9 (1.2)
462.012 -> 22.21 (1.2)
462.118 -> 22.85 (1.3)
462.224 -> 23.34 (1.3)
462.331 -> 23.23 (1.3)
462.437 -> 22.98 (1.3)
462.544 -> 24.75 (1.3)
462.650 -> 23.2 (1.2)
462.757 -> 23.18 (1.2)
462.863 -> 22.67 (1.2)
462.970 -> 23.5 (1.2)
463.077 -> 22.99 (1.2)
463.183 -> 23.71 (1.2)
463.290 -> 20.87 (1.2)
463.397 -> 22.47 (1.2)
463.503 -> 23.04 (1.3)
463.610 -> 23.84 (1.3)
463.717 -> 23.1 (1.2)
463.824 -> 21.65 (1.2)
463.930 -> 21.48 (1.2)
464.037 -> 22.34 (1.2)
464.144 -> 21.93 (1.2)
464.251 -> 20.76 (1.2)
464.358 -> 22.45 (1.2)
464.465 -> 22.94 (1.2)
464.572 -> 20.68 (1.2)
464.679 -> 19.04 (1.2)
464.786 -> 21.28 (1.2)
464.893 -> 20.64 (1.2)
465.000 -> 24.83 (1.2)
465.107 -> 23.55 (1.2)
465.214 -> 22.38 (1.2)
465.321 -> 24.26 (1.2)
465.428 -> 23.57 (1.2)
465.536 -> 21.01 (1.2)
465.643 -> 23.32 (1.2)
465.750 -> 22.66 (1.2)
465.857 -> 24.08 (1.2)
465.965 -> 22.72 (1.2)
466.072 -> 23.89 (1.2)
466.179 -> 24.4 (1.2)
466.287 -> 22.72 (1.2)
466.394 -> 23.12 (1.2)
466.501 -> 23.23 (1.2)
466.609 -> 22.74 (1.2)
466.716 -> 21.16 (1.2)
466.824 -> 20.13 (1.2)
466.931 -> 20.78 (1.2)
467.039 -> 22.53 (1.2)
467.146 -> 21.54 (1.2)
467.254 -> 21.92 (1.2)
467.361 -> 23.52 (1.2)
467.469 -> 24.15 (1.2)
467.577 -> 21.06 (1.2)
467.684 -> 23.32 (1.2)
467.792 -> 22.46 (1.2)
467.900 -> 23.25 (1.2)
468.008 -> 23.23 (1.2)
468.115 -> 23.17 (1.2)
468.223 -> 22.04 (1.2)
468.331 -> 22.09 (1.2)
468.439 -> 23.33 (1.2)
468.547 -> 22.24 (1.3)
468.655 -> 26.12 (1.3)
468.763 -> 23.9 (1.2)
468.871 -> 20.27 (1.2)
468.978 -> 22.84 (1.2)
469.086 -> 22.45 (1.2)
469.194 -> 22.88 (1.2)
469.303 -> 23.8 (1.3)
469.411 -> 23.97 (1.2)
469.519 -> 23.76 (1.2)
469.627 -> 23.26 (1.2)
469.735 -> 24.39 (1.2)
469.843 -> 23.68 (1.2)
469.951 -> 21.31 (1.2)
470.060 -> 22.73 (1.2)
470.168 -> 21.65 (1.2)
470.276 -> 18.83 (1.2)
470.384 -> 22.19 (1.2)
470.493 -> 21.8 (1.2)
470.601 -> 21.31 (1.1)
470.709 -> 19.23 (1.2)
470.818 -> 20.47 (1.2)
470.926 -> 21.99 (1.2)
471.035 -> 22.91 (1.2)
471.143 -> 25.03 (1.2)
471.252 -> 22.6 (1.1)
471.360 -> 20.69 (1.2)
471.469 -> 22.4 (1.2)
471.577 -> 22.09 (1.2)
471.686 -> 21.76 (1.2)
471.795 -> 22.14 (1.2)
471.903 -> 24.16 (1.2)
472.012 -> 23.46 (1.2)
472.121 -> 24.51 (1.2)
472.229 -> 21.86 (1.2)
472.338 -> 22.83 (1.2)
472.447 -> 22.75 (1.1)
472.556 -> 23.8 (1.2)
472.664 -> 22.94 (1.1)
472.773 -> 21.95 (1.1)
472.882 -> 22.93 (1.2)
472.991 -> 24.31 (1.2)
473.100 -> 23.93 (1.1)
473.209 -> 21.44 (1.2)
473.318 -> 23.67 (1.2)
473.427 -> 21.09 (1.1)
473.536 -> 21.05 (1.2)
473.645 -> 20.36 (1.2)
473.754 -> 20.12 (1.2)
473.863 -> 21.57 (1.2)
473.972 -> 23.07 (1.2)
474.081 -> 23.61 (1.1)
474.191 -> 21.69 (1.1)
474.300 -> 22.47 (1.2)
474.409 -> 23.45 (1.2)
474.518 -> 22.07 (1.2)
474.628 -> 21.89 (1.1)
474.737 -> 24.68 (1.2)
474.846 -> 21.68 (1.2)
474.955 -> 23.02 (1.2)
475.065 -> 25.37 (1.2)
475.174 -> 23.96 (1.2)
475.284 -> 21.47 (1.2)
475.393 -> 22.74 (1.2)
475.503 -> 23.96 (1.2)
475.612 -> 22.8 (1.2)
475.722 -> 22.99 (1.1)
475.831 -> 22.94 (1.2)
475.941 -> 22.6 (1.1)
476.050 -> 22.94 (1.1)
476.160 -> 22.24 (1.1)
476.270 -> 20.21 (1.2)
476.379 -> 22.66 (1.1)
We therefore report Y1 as 30.4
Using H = 27.3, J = 3.13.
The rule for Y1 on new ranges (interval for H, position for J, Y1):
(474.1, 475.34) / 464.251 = 31.4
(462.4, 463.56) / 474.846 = 29.8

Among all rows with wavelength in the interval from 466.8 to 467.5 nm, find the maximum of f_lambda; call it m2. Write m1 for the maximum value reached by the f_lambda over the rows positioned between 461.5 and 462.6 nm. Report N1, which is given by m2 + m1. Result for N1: 48.9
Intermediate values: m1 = 24.75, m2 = 24.15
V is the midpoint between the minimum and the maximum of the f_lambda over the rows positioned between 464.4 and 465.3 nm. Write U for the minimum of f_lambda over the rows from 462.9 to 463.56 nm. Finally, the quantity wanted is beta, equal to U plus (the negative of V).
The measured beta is -1.1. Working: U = 20.87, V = 21.9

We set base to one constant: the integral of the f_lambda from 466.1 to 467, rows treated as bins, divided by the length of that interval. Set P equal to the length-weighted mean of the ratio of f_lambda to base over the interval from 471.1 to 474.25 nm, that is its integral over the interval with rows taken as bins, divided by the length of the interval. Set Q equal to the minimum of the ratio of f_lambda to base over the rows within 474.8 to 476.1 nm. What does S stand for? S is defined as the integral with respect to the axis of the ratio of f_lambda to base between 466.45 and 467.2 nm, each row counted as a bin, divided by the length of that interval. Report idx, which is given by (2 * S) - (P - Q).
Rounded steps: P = 1.01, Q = 0.96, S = 0.97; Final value 1.90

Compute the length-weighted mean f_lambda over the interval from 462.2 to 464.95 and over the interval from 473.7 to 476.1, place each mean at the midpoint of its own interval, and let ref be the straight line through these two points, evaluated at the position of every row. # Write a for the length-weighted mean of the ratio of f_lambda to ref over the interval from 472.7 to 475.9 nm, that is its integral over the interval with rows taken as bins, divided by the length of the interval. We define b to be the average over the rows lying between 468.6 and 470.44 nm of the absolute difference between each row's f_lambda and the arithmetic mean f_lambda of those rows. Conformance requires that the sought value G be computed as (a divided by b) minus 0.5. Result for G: 0.32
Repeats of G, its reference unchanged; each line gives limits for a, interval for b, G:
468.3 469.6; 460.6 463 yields 0.97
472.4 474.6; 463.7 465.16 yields 0.38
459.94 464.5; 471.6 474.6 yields 0.50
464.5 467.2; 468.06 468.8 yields 0.49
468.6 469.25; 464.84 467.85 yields 0.51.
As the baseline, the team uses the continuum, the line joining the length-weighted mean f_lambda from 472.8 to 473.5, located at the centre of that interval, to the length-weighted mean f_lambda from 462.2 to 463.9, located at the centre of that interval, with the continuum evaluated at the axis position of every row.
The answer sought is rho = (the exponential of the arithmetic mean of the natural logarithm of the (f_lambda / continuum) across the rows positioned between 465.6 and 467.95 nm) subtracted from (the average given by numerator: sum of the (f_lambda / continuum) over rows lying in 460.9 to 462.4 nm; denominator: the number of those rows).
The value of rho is -0.008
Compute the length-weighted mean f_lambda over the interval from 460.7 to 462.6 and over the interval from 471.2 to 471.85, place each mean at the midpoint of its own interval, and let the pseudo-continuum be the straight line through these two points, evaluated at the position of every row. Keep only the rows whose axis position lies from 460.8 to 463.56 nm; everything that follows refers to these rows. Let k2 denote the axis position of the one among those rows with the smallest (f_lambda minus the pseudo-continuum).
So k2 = 461.268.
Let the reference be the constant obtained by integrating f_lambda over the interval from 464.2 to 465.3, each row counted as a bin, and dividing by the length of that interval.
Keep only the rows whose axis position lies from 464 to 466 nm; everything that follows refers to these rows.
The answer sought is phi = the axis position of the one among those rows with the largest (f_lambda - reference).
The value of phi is 465.000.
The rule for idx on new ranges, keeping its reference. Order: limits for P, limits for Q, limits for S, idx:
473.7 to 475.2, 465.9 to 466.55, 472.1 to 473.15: 2.07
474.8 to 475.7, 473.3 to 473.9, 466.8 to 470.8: 1.88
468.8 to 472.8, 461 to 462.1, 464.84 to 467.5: 1.96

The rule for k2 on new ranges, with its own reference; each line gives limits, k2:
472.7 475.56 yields 473.754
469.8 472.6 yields 470.276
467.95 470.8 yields 470.276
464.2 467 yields 464.679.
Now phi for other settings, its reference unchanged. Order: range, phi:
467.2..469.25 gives 468.655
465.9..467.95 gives 466.179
